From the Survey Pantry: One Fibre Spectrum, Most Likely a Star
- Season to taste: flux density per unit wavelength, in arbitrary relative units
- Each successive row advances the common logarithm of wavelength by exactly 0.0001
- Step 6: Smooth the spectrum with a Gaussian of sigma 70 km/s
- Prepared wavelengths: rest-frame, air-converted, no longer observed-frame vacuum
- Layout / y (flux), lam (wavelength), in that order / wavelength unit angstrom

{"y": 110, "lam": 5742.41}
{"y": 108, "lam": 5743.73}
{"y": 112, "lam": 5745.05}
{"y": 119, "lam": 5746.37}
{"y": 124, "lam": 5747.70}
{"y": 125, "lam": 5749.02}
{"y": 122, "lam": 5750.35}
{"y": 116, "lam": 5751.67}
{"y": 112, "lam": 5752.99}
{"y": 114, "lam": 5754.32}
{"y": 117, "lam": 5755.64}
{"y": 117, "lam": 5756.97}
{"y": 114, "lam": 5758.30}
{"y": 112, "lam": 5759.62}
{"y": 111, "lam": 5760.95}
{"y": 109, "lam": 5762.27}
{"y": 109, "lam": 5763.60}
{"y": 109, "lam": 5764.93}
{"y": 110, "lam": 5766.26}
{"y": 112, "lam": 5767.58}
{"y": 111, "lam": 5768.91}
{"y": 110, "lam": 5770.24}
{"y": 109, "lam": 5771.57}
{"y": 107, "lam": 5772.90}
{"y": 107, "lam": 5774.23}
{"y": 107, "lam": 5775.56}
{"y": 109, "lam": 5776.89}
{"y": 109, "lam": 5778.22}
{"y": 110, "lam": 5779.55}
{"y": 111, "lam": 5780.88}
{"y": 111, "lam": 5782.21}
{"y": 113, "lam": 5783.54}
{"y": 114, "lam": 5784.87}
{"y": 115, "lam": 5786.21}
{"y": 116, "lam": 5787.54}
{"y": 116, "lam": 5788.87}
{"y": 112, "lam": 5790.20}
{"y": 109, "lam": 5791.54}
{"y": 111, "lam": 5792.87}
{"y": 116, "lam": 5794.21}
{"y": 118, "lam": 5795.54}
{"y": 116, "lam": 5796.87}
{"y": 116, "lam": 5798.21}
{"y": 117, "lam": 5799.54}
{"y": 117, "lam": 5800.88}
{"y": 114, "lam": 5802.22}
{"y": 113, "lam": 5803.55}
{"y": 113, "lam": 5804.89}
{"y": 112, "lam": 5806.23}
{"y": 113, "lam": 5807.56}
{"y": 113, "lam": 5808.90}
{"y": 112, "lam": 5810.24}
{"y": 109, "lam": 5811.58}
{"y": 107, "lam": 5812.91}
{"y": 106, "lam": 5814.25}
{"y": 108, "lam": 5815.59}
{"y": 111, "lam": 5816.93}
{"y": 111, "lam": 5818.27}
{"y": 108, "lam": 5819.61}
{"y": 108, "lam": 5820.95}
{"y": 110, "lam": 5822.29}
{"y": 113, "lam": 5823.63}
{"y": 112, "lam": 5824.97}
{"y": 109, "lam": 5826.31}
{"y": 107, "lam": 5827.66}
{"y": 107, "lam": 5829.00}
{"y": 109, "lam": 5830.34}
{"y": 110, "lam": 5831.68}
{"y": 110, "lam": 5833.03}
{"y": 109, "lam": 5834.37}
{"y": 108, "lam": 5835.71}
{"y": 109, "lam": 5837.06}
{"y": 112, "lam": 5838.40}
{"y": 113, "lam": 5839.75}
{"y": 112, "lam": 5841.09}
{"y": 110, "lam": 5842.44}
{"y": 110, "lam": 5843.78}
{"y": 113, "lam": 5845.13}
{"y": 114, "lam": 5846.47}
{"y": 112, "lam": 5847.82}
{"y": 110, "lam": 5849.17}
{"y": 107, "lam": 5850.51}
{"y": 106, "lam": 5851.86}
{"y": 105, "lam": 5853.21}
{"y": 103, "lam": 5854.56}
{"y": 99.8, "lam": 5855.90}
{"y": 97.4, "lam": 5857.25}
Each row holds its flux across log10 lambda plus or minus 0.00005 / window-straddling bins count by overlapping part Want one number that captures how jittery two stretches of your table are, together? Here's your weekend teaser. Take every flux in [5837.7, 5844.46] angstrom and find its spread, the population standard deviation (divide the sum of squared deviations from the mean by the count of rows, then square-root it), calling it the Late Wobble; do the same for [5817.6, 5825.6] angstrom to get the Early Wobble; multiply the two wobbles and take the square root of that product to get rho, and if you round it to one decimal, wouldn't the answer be 1.5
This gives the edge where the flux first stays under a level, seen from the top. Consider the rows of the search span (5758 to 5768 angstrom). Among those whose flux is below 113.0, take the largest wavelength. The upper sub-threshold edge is 5767.58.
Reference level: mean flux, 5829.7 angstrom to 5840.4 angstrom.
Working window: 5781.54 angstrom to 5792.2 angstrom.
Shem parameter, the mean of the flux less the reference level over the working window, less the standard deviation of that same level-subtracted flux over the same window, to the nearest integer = 1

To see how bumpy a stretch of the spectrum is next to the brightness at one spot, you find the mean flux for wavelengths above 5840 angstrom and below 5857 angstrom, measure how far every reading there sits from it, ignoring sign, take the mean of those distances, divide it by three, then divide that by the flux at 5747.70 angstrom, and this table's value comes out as 0.010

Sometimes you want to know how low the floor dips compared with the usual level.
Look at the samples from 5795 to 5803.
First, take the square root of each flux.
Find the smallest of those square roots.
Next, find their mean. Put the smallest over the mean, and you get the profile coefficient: 0.990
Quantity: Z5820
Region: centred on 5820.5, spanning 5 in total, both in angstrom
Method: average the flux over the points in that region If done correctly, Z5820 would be 109.2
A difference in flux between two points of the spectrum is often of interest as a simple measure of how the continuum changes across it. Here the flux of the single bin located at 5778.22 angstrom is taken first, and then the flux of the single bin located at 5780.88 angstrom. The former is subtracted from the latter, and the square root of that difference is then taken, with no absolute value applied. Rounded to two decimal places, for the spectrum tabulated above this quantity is 1.41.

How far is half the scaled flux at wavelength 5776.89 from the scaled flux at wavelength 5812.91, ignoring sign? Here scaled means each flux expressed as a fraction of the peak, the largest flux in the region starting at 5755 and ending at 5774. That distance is 0.45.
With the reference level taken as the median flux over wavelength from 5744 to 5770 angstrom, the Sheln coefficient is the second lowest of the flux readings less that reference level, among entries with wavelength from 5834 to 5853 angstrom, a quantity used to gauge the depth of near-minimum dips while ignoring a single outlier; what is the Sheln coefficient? -5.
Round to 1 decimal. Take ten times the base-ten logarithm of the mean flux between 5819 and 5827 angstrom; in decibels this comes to 20.4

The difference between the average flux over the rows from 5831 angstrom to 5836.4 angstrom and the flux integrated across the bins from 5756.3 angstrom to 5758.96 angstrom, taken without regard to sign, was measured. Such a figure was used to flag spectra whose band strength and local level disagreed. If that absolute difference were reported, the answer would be 197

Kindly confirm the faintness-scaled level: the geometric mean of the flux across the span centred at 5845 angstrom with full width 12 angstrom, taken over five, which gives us 22.2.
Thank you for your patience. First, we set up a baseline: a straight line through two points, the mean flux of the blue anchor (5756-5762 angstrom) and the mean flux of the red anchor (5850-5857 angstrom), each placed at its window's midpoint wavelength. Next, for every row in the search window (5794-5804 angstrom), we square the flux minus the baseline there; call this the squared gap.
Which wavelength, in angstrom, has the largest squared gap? 5795.54 angstrom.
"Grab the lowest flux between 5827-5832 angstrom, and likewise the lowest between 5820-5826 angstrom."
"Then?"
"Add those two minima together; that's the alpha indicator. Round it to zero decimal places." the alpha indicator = 215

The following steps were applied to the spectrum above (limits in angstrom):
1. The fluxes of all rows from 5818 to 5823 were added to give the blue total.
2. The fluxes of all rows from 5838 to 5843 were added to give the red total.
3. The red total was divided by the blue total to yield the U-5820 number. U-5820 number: 1.02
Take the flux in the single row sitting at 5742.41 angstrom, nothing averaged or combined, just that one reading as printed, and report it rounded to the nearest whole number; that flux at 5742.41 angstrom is 110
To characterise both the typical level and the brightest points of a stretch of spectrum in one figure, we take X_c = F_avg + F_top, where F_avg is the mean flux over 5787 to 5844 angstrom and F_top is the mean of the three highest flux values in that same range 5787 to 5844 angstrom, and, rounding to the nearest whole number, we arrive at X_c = 229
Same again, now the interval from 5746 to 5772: 238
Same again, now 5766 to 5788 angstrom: 226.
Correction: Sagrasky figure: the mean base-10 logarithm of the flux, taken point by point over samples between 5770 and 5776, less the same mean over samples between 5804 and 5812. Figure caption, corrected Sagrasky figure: -0.016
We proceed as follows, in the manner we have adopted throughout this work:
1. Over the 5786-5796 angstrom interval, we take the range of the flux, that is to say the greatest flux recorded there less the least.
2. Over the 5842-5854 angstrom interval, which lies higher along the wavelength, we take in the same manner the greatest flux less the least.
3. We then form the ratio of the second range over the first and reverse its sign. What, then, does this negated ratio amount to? -1.0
